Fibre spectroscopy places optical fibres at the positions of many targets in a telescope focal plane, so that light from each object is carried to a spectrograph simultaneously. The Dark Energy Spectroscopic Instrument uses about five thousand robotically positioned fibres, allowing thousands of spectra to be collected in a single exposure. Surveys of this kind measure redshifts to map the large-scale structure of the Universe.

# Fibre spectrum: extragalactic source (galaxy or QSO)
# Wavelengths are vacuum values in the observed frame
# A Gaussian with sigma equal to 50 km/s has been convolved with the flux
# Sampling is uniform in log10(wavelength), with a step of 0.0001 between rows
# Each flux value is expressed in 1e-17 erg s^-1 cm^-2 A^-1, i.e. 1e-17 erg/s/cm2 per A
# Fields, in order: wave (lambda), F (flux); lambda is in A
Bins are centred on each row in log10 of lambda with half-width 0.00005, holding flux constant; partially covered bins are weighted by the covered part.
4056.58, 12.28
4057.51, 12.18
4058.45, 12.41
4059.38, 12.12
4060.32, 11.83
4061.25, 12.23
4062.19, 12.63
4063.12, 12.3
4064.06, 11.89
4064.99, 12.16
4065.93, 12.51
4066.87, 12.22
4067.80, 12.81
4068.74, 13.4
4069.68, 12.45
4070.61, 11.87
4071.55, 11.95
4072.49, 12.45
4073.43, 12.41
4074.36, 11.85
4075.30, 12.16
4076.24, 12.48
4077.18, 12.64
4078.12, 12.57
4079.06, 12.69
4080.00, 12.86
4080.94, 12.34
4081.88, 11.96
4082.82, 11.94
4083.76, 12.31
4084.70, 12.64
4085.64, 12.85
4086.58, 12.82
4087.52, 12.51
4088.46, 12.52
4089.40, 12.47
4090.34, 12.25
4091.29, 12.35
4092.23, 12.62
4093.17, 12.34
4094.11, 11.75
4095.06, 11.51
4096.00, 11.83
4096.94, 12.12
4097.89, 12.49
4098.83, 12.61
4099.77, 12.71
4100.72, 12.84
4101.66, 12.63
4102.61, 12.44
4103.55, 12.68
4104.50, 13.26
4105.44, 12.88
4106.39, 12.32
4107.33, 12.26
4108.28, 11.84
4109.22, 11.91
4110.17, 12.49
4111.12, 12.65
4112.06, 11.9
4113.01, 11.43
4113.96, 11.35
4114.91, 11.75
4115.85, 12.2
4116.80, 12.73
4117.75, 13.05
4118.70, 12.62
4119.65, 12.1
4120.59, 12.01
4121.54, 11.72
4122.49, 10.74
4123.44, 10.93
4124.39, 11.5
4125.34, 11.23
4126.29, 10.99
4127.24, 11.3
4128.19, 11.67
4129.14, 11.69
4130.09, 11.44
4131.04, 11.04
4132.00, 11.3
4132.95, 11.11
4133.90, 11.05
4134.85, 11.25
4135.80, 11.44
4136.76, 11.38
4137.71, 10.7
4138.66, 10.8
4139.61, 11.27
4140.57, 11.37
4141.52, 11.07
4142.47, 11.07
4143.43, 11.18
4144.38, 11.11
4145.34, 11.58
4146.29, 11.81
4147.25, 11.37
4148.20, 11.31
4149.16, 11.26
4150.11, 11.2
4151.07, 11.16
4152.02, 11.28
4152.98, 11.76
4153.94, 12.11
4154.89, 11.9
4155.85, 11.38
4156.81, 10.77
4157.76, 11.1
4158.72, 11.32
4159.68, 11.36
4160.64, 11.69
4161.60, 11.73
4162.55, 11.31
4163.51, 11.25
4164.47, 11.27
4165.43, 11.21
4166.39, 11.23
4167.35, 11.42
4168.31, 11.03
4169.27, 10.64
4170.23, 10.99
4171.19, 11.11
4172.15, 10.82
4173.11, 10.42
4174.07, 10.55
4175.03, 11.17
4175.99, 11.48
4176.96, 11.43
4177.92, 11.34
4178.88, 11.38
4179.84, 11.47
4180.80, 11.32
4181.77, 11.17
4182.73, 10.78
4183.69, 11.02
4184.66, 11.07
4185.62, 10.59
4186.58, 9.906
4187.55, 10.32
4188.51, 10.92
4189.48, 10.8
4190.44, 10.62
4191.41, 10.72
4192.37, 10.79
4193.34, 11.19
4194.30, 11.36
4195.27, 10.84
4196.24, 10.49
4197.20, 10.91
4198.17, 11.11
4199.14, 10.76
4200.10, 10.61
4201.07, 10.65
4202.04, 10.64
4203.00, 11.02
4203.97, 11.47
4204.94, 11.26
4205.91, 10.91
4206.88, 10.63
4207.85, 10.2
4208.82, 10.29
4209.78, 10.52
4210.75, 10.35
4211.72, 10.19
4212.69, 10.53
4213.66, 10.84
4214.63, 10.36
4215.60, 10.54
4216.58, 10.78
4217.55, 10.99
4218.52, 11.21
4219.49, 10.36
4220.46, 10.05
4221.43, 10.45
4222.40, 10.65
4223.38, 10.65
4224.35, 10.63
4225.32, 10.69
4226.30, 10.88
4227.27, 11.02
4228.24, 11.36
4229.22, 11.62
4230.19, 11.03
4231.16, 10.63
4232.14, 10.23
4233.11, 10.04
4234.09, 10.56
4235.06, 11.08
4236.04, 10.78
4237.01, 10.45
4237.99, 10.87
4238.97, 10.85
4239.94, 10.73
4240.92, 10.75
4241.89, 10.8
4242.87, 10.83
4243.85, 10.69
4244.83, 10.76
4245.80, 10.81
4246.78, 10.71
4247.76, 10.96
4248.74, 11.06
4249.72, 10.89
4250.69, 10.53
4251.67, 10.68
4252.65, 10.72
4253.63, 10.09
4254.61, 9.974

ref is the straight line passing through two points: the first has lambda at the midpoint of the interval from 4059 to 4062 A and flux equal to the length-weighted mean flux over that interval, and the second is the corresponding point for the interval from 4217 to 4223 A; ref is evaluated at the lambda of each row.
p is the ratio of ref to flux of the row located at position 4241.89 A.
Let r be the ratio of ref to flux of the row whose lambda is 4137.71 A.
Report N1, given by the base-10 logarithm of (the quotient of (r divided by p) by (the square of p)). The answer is 0.07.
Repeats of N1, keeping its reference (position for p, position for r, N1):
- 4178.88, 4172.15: 0.05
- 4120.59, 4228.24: 0.02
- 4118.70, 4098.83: 0.08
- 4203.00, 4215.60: 0.03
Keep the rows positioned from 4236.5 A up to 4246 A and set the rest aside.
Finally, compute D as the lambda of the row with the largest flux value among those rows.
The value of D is 4237.99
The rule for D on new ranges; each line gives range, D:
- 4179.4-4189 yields 4179.84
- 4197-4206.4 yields 4203.97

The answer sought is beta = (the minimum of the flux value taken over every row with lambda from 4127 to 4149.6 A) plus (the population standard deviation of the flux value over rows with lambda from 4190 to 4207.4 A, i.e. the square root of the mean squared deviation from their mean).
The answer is 11.0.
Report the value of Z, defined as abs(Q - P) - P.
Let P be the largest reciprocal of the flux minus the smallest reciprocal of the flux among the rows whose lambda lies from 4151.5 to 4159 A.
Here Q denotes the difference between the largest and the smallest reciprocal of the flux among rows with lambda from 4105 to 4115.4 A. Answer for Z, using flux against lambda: -0.0101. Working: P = 0.010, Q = 0.010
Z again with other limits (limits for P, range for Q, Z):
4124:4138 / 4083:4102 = -0.0068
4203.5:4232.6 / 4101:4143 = -0.0088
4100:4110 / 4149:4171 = -0.0067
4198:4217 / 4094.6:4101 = -0.0090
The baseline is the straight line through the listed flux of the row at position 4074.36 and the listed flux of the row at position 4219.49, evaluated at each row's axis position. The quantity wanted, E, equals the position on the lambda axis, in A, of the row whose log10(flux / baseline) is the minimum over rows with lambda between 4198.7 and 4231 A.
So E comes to 4220.46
